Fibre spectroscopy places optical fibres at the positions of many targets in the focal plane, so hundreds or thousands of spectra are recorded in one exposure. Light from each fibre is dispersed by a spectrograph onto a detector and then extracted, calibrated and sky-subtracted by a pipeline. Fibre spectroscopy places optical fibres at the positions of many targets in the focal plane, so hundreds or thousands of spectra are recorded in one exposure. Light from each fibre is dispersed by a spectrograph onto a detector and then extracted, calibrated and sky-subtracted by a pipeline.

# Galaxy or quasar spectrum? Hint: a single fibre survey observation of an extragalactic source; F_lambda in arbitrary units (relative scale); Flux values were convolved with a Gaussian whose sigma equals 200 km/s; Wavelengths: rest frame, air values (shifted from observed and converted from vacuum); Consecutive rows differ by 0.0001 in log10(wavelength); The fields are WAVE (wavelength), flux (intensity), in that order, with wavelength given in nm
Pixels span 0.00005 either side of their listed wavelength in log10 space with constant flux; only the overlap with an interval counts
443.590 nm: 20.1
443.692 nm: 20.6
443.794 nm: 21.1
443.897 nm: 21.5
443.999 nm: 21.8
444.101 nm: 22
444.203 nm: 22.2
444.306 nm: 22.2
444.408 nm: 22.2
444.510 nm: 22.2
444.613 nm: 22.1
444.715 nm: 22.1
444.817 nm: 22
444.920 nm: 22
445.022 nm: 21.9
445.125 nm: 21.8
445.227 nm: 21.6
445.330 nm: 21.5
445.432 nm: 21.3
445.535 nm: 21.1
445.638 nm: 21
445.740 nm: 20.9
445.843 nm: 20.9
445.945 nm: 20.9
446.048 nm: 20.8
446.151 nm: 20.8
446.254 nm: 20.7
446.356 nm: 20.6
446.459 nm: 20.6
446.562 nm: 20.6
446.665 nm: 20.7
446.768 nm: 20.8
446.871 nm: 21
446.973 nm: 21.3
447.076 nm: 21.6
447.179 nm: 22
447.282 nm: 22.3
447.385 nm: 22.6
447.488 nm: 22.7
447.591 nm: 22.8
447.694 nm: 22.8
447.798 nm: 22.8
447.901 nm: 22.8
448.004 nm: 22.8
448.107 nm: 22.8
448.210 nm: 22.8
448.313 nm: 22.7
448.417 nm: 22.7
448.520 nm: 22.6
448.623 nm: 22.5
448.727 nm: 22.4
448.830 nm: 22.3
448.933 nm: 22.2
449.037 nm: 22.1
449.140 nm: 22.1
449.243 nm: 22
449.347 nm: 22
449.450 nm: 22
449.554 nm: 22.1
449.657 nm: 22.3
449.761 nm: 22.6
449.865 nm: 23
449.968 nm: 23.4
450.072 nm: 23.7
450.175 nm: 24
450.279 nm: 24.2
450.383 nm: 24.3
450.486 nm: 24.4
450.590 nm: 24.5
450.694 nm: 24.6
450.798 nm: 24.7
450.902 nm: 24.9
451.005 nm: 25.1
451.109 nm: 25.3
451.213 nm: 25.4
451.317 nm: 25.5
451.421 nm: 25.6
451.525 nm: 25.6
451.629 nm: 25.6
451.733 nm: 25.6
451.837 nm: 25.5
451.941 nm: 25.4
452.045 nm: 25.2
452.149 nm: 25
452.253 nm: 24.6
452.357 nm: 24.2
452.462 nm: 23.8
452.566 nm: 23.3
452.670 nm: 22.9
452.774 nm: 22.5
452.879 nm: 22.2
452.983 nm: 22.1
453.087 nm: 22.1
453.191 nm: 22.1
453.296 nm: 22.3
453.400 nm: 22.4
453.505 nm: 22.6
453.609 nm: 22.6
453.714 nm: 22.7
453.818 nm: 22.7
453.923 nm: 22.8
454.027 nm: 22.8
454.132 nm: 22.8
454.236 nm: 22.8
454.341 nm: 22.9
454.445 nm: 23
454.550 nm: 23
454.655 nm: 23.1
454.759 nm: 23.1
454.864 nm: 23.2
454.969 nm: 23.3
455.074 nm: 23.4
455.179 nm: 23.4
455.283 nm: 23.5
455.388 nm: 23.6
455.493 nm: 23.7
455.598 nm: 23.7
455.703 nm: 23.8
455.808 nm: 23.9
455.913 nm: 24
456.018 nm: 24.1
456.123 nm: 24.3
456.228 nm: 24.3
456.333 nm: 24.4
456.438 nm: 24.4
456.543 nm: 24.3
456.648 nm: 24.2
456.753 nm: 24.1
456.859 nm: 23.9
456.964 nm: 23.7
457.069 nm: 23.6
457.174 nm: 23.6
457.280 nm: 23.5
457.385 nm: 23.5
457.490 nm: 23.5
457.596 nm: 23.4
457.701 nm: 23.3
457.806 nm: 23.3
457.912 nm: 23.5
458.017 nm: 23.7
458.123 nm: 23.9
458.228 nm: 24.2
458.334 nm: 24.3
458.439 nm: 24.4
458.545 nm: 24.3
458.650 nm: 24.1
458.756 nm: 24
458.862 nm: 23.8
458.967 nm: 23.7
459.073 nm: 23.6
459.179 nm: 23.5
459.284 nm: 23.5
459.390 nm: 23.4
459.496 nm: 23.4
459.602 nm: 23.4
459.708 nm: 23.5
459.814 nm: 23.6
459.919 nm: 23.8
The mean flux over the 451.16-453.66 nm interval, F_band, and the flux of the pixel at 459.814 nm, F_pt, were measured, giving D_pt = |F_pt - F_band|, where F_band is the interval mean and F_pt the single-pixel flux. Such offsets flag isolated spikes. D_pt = 0.32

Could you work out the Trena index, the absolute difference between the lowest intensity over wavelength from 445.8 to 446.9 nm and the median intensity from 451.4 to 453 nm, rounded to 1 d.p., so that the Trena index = 4.2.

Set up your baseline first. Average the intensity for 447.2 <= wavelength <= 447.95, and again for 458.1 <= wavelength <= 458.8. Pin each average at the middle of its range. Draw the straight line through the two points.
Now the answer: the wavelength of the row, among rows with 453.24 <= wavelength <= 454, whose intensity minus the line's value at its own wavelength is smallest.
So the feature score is 453.296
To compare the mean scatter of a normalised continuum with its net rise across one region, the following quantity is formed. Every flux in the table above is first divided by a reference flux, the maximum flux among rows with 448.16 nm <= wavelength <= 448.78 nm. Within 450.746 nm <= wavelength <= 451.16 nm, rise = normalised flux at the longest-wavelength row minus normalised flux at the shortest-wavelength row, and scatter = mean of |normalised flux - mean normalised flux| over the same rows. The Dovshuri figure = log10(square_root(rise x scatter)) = -1.8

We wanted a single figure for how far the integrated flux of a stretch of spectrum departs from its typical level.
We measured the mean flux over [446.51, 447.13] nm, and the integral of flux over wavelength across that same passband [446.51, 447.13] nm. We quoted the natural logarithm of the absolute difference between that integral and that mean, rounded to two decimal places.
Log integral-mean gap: 2.08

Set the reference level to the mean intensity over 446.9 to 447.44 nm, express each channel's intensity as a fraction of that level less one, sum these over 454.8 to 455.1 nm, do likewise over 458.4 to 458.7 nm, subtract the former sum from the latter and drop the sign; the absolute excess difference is 0.13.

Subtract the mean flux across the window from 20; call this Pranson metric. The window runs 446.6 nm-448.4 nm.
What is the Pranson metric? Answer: -2.2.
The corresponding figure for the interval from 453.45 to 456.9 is -3.5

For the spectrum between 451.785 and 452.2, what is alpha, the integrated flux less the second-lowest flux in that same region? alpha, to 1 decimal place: -14.7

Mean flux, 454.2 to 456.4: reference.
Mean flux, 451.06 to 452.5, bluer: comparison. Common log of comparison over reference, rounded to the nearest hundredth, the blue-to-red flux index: 0.03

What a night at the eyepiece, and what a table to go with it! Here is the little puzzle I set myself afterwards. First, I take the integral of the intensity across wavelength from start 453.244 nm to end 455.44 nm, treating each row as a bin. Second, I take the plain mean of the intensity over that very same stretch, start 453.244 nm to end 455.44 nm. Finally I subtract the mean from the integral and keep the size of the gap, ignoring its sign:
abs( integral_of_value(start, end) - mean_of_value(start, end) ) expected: 27.5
